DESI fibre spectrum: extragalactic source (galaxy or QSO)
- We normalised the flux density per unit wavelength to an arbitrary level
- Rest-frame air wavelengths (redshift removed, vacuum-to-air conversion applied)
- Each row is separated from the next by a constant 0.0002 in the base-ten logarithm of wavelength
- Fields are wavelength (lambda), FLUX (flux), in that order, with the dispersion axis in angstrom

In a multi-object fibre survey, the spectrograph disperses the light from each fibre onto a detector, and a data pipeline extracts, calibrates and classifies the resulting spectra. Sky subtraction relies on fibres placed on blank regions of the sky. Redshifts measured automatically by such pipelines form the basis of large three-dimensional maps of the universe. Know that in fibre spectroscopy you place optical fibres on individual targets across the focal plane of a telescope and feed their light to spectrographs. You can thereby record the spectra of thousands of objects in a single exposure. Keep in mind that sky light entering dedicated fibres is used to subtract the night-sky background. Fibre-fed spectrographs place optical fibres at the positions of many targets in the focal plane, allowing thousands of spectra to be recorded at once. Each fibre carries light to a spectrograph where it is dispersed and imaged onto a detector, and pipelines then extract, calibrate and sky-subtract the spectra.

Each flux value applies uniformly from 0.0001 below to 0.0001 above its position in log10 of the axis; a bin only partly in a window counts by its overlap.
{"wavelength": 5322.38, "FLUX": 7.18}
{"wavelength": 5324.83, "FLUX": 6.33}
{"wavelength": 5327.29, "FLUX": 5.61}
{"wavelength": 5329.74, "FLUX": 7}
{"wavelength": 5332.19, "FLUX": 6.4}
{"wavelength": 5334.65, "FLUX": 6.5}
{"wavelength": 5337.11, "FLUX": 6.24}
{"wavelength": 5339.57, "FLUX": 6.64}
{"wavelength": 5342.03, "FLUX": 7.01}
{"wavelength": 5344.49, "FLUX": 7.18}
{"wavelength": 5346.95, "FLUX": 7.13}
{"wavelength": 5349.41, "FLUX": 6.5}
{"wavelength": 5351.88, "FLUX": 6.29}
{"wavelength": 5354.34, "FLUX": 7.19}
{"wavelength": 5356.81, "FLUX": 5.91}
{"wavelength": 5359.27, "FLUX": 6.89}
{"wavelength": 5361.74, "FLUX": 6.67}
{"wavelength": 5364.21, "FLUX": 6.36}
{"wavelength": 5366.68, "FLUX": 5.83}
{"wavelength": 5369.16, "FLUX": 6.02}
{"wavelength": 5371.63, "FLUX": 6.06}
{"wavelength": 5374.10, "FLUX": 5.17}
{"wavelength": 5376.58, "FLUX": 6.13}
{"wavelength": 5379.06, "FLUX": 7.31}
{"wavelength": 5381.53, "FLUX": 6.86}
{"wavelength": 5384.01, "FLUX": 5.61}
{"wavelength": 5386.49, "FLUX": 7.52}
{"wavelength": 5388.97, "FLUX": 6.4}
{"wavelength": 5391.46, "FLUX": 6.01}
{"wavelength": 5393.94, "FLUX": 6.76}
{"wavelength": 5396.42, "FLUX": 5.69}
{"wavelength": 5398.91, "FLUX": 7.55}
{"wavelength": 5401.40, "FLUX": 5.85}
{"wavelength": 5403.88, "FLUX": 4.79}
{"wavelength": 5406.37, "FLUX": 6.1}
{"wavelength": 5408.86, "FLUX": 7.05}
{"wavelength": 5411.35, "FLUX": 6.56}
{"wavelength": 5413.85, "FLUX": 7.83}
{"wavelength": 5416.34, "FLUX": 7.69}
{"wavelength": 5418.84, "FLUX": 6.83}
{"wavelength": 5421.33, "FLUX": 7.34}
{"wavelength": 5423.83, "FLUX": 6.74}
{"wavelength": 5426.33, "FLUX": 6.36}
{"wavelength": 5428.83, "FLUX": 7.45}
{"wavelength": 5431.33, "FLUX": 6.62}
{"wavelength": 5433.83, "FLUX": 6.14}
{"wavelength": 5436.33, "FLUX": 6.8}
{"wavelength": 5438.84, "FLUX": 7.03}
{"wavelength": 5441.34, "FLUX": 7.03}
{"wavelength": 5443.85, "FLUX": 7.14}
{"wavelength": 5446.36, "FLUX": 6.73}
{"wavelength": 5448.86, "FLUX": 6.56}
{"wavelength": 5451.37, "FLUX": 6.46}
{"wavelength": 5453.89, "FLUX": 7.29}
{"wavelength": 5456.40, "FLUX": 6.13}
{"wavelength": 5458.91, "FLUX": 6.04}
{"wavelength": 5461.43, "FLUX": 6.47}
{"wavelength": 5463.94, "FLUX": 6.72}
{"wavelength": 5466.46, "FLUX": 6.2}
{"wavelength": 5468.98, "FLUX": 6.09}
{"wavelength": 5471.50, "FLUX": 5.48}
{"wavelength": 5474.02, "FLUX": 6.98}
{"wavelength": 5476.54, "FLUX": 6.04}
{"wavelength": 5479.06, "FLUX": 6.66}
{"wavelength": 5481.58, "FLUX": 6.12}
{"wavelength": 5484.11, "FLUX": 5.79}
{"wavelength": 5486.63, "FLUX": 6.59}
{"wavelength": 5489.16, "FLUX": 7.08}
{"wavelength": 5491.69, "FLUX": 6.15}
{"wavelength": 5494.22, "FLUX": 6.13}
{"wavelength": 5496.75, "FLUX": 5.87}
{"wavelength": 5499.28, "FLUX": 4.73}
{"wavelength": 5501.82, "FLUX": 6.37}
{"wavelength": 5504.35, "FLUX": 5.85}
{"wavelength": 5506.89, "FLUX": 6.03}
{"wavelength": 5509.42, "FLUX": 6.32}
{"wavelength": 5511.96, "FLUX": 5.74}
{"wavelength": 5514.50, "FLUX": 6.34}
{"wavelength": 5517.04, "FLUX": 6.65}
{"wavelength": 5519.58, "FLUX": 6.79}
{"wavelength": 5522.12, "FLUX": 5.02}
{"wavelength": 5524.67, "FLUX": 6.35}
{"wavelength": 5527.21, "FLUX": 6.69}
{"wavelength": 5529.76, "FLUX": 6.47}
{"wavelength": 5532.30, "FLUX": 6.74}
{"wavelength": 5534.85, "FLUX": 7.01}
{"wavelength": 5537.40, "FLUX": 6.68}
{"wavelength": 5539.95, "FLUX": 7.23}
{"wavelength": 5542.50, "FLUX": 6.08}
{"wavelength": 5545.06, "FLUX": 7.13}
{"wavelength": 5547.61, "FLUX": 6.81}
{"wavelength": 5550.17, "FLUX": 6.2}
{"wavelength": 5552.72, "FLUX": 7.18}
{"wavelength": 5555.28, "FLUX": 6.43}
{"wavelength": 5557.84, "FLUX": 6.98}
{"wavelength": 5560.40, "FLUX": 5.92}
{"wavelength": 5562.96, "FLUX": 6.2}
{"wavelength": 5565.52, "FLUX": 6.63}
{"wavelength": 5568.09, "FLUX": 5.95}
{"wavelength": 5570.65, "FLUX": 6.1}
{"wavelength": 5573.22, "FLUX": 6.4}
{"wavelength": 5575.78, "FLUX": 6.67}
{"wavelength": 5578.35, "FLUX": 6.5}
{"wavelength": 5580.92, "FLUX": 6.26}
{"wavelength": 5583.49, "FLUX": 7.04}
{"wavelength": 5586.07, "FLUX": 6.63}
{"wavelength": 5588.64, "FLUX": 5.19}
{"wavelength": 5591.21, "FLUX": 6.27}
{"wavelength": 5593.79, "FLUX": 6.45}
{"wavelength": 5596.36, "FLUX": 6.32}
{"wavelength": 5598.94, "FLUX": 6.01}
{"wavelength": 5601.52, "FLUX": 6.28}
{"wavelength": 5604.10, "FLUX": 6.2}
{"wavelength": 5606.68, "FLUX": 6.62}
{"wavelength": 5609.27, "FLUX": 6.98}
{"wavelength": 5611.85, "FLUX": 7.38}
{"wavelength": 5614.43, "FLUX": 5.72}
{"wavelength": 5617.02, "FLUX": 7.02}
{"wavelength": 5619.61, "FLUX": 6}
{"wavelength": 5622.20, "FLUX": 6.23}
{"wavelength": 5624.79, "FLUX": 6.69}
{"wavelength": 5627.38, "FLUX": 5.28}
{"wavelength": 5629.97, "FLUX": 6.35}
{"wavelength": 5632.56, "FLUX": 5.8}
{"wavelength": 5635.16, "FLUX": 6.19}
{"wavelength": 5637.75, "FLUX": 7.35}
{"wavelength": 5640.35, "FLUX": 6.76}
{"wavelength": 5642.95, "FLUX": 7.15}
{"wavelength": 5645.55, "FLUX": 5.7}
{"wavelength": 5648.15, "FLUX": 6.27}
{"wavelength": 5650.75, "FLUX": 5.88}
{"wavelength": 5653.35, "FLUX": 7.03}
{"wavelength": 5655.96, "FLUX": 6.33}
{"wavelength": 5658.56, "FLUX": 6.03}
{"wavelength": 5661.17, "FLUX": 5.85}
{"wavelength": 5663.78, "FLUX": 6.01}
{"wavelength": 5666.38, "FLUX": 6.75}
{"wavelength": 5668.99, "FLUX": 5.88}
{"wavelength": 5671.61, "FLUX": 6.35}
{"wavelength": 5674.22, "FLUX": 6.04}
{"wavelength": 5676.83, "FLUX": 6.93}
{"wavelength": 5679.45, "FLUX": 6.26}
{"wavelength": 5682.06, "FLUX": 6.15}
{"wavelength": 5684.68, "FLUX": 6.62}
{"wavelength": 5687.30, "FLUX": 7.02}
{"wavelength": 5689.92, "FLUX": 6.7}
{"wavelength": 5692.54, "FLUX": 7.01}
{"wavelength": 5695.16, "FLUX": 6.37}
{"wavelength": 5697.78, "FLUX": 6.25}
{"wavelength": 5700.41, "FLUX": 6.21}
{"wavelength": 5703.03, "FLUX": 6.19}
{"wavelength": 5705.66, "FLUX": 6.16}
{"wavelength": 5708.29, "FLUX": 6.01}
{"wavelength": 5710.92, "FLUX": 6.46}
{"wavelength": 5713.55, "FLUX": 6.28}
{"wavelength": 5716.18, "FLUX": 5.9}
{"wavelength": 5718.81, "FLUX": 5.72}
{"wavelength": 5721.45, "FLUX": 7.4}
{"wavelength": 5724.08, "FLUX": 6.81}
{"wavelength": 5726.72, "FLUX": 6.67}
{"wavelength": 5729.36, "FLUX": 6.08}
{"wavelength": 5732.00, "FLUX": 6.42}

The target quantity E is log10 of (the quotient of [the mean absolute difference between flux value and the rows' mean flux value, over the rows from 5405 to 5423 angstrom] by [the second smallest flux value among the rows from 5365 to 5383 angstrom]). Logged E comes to -1.08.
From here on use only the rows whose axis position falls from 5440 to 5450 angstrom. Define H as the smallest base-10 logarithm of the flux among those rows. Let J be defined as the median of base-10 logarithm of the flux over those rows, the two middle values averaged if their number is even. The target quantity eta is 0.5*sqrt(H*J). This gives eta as 0.414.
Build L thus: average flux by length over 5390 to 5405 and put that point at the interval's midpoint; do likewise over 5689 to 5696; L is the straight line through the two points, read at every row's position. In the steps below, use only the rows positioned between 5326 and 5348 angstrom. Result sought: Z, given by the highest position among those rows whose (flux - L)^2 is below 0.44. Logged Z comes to 5339.57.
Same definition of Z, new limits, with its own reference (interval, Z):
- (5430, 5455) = 5451.37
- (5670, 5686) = 5684.68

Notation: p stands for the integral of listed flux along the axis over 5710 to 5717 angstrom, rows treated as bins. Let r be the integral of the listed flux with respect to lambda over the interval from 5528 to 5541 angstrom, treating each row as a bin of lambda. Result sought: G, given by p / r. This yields 0.49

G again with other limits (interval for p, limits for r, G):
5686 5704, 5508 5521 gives 1.43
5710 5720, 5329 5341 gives 0.77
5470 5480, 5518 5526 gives 1.29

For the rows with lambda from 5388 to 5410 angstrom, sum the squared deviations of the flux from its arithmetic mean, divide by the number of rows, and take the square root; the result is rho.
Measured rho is 0.77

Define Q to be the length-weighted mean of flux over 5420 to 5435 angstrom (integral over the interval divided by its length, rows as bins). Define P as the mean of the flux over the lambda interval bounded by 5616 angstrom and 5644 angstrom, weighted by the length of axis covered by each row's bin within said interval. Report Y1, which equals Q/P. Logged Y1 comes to 1.06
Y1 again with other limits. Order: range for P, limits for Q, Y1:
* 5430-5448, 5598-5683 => 0.94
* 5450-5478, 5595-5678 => 1.00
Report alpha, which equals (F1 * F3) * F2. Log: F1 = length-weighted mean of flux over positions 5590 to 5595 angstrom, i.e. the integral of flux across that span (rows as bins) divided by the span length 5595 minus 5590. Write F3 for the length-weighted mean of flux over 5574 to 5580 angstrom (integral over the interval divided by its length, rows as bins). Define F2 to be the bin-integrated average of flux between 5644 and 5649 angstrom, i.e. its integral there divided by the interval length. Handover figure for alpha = 251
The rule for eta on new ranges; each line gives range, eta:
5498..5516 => 0.363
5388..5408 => 0.365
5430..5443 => 0.405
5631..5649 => 0.388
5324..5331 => 0.387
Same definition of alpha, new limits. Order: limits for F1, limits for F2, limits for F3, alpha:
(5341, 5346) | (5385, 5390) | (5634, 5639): 334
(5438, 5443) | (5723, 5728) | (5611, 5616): 308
